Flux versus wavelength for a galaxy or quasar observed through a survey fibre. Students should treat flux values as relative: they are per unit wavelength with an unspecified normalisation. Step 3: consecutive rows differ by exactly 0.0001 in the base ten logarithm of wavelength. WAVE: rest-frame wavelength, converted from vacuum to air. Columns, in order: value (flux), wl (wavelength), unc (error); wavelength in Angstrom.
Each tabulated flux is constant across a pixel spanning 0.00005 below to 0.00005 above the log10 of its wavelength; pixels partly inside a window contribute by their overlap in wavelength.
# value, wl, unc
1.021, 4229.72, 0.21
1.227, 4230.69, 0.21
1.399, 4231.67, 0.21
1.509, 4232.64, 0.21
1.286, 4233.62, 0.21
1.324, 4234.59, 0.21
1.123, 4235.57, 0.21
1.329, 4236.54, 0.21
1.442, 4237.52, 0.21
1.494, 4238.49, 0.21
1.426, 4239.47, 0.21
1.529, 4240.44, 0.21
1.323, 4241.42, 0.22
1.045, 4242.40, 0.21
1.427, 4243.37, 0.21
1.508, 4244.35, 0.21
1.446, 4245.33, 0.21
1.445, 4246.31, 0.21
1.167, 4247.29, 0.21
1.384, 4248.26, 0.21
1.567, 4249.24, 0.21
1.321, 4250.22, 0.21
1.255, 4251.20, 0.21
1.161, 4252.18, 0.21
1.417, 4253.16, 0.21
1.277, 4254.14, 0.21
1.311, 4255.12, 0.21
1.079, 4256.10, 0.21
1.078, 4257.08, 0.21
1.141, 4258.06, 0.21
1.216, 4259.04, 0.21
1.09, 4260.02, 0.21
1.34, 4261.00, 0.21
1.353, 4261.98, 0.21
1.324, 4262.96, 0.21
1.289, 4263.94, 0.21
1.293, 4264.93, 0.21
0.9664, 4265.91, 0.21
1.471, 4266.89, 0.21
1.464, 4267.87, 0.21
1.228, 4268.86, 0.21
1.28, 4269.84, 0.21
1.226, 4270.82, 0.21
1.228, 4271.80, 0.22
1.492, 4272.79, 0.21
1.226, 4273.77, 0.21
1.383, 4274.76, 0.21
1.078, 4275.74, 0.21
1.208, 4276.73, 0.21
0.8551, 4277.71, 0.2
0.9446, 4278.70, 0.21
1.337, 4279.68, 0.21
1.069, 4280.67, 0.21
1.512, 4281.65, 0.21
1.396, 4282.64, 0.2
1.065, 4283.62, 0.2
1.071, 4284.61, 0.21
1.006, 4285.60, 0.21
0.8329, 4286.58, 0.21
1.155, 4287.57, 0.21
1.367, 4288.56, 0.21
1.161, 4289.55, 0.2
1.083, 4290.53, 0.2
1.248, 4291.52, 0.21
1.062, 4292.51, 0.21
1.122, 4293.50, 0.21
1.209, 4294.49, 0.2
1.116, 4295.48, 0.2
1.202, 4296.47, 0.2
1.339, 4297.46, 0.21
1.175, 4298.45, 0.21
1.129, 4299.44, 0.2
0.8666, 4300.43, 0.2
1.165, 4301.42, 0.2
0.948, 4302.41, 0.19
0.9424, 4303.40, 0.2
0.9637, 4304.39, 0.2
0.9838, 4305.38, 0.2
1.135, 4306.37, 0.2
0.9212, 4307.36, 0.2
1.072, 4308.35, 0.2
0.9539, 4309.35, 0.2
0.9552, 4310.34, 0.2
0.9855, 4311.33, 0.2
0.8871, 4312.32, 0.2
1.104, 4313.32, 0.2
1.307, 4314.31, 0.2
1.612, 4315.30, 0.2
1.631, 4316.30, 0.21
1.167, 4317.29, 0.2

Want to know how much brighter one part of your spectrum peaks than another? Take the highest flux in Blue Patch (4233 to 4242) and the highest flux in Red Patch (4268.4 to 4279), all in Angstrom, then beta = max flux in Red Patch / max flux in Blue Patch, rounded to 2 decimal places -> 0.98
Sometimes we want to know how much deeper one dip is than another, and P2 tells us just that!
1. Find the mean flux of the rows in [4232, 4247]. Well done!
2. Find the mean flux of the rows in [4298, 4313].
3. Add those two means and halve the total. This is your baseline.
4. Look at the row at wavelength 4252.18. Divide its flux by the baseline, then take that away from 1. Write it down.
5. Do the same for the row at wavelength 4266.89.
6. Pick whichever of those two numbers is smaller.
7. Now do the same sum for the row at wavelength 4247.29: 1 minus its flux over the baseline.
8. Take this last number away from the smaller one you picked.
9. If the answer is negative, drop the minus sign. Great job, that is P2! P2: 0.26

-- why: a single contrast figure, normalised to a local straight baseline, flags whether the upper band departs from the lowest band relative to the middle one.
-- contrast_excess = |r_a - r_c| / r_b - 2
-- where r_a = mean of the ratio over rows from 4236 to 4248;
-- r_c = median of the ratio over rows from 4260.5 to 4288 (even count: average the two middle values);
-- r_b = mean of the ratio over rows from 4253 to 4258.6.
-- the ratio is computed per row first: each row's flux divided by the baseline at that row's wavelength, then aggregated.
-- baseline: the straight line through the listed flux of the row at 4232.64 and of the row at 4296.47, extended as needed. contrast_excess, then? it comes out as -1.99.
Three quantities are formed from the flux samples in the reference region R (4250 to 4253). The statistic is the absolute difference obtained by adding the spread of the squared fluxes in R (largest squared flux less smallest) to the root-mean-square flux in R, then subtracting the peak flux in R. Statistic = 0.3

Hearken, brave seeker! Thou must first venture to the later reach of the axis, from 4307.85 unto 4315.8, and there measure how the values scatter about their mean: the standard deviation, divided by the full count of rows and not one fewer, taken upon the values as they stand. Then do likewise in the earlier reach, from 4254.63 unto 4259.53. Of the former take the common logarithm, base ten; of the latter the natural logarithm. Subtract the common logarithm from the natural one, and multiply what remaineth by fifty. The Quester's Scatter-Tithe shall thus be -89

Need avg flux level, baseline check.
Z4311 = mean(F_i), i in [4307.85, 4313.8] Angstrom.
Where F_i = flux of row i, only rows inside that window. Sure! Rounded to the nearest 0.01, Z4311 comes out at 0.99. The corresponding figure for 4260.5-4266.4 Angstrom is 1.26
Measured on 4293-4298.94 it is 1.19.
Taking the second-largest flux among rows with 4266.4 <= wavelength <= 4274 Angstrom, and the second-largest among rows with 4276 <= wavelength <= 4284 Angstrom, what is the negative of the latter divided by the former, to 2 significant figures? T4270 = -0.95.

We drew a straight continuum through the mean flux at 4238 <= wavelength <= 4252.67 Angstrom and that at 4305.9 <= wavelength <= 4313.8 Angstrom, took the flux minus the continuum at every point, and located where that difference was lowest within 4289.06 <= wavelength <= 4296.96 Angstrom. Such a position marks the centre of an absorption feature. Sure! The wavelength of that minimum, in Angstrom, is 4292.51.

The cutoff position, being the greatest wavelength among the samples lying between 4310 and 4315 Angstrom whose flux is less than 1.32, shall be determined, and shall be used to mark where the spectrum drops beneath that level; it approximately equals 4314.31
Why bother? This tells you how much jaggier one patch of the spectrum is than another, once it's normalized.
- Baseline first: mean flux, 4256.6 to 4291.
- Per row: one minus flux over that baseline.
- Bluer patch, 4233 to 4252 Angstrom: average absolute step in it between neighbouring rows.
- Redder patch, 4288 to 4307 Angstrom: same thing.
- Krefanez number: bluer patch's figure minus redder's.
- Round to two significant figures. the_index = 0.023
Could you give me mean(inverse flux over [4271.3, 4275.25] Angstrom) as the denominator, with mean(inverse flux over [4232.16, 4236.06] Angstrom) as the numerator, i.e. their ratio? 1.02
